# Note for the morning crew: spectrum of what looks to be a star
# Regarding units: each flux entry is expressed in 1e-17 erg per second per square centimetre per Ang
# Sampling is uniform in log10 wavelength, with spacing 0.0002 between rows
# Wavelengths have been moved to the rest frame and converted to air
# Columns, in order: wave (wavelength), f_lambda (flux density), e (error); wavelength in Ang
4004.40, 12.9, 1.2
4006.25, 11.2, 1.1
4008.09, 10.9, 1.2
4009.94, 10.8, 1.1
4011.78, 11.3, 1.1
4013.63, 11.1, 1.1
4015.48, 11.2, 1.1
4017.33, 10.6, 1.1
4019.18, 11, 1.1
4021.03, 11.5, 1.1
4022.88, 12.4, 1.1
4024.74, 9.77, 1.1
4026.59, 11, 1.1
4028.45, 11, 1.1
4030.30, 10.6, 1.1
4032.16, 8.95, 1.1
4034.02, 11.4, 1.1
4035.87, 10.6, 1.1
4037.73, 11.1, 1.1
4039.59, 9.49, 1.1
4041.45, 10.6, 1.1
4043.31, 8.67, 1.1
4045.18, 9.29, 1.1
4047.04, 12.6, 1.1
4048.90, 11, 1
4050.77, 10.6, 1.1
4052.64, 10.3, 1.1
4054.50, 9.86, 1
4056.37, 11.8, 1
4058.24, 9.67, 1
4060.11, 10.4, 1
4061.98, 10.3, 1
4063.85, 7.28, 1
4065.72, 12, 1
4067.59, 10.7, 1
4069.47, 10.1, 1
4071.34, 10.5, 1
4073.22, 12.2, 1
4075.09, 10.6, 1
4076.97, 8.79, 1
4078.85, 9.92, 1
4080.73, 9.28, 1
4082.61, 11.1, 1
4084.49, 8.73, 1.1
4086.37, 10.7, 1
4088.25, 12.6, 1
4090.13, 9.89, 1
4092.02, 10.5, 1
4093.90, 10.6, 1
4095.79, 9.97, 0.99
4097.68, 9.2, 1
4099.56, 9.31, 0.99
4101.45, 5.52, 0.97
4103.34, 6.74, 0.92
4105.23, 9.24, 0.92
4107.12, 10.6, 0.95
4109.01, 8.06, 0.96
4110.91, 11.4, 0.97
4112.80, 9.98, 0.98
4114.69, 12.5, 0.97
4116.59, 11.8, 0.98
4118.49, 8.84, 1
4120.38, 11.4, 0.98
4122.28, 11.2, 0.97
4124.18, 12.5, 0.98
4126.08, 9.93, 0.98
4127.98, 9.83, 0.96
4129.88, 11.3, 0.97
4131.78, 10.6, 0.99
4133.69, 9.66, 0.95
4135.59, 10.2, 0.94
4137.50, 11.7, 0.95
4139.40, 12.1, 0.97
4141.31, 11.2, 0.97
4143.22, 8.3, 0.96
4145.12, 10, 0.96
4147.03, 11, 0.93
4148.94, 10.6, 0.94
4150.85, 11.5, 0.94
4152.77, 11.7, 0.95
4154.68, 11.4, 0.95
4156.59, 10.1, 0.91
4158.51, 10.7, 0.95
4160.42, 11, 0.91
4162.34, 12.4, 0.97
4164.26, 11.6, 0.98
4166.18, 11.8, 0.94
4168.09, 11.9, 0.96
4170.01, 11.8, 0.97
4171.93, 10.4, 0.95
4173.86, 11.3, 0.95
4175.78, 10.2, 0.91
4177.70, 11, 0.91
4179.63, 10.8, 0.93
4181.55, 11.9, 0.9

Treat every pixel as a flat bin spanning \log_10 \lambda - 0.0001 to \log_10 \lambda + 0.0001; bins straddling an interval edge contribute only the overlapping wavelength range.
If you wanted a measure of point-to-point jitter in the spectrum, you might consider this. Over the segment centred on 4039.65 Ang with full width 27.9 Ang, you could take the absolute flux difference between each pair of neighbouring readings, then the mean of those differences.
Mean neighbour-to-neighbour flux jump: 1.2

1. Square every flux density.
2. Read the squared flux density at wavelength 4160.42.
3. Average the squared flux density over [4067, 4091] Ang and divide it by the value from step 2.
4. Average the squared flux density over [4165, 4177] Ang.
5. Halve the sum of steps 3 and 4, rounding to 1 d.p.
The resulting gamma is 63.8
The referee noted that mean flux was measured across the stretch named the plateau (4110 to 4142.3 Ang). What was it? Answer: 10.9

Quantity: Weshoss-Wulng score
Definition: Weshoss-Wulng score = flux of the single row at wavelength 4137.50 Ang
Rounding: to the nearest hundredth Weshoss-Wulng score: 11.70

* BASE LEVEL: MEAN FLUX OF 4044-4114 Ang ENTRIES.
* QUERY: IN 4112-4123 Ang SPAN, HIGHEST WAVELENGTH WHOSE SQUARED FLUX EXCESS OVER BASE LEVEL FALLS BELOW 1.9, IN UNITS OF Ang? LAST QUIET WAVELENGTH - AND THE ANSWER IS 4122.28 Ang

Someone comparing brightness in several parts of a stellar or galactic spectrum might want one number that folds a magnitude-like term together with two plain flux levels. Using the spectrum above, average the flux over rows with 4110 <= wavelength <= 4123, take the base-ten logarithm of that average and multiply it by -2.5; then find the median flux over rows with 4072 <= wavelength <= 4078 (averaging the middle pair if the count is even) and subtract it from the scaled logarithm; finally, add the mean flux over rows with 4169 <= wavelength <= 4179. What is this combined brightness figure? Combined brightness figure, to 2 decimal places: -2.27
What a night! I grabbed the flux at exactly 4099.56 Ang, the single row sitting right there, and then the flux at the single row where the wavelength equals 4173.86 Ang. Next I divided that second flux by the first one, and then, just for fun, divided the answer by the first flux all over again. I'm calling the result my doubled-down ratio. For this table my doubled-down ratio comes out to 0.130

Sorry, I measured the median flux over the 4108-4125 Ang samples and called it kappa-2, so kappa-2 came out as 11.4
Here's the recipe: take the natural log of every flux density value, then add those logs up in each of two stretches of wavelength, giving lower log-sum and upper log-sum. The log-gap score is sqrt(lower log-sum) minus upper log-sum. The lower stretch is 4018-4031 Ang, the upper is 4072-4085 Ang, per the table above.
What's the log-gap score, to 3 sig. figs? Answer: -12.0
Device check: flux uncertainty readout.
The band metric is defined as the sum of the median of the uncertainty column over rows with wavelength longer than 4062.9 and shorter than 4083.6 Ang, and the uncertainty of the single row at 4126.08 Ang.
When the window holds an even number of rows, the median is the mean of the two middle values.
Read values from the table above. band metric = 1.98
